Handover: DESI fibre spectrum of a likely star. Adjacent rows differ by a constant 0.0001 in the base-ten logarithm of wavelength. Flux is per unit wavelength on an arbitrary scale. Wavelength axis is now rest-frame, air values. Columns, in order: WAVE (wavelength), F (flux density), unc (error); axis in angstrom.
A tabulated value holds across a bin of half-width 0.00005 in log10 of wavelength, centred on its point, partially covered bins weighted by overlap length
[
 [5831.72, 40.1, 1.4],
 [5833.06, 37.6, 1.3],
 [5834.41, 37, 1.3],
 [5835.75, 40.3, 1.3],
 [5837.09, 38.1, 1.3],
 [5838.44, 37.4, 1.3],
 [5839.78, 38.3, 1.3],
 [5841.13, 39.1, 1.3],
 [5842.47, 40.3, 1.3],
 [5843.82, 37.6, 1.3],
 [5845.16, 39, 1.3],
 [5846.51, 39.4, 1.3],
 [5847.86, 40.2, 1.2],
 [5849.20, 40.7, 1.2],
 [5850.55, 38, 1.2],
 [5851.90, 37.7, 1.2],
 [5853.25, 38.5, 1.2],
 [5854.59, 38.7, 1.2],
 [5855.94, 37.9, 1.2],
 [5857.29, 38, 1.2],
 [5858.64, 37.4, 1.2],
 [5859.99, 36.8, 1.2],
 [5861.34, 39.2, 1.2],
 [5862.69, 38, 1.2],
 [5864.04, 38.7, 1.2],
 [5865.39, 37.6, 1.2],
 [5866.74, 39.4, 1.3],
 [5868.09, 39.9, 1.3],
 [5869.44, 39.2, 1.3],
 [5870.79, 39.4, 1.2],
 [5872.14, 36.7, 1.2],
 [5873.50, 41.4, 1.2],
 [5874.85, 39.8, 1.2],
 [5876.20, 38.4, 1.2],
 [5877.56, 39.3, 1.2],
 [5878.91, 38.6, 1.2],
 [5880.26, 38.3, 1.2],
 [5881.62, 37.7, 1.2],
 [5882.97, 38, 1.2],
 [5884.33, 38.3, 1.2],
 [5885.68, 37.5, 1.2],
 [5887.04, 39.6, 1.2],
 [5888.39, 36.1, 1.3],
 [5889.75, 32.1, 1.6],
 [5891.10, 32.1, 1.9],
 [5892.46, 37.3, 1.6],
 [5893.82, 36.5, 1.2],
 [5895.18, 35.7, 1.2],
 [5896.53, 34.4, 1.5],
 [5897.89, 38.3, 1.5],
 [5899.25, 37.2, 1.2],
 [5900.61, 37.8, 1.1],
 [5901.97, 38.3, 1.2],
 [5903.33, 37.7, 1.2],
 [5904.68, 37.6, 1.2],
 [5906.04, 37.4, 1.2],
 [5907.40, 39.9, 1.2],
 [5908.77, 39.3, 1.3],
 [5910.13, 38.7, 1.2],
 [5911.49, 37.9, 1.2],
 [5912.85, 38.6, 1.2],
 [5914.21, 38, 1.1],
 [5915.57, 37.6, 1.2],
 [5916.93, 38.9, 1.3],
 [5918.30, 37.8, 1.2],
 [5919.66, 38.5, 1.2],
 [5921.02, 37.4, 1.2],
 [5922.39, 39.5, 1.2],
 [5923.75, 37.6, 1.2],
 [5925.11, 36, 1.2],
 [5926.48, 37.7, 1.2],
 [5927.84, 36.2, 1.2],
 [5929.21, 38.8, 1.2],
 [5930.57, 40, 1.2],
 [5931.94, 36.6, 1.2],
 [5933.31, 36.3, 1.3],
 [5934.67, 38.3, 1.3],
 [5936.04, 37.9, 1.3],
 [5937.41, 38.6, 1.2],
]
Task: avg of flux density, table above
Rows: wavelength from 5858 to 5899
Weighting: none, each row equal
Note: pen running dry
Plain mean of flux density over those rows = 37.7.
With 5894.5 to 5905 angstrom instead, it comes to 37.1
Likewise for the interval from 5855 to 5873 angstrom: 38.3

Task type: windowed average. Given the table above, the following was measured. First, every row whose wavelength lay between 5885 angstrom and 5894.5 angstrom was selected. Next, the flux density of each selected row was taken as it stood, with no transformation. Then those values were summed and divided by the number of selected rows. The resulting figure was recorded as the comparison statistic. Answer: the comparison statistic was 35.9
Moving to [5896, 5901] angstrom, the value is 36.9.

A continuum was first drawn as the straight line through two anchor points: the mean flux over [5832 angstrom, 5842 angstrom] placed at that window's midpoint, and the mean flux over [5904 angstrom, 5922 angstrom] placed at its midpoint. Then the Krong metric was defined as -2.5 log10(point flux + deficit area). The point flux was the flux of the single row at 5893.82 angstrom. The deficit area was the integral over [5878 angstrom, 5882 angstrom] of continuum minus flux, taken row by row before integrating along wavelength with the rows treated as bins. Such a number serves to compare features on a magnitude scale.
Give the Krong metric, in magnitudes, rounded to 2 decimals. -3.91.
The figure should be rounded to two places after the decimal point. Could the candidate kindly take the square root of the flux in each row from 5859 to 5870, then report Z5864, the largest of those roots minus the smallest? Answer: 0.25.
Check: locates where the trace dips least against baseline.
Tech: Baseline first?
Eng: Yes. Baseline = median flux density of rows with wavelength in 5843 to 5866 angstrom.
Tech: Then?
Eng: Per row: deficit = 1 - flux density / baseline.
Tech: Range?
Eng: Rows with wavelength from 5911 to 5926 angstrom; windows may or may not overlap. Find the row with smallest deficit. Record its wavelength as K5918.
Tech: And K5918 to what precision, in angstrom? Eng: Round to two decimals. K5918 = 5922.39 angstrom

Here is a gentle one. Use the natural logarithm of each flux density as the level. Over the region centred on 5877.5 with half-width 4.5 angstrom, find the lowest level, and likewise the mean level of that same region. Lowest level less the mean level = -0.035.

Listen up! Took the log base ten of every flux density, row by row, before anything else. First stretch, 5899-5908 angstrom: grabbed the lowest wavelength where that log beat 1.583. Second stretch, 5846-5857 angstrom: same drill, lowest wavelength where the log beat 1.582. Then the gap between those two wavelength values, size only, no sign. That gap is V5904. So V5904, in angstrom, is 55.5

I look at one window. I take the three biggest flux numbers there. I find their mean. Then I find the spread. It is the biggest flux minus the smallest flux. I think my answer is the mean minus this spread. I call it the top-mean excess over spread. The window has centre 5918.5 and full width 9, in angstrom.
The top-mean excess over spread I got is 36.9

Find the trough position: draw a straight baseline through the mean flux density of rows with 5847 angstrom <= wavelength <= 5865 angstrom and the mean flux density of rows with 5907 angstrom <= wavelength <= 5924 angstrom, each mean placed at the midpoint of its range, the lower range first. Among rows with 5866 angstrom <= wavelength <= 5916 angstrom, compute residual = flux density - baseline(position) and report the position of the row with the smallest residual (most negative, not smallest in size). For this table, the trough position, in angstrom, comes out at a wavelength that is 5889.75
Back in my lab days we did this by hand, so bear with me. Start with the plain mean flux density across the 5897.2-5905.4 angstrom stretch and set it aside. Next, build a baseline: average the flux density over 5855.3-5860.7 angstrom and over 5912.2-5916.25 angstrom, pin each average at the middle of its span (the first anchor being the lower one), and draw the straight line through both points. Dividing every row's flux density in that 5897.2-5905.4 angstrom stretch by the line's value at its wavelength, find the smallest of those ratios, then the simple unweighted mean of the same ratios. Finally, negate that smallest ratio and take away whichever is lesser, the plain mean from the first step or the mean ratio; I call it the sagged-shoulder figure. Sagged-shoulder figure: -1.98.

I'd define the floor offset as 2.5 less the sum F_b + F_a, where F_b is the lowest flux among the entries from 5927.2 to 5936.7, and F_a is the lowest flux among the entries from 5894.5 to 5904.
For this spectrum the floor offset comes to -68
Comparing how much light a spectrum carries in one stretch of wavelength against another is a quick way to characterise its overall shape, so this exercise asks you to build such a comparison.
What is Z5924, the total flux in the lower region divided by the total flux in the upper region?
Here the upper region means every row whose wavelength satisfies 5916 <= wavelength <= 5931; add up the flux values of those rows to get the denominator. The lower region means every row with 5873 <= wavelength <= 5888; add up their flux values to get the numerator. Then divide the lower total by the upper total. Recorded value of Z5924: 1.02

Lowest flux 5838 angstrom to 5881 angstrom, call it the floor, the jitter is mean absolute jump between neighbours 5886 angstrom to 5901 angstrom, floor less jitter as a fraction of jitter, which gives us 16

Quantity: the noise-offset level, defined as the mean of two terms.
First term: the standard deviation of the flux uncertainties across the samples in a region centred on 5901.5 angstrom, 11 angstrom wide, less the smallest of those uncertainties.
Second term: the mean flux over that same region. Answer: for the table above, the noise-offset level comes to 18.2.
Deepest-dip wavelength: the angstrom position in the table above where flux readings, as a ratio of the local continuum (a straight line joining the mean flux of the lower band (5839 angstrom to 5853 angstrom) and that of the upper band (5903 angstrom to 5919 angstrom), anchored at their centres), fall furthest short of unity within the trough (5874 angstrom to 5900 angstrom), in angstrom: 5889.75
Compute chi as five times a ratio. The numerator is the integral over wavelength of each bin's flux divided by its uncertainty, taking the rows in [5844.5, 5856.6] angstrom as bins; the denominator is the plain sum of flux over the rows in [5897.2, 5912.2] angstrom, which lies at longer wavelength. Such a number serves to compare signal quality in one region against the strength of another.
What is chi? 5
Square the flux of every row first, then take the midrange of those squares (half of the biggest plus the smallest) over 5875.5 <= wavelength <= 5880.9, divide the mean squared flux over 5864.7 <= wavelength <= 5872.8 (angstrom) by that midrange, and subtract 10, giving -9.00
